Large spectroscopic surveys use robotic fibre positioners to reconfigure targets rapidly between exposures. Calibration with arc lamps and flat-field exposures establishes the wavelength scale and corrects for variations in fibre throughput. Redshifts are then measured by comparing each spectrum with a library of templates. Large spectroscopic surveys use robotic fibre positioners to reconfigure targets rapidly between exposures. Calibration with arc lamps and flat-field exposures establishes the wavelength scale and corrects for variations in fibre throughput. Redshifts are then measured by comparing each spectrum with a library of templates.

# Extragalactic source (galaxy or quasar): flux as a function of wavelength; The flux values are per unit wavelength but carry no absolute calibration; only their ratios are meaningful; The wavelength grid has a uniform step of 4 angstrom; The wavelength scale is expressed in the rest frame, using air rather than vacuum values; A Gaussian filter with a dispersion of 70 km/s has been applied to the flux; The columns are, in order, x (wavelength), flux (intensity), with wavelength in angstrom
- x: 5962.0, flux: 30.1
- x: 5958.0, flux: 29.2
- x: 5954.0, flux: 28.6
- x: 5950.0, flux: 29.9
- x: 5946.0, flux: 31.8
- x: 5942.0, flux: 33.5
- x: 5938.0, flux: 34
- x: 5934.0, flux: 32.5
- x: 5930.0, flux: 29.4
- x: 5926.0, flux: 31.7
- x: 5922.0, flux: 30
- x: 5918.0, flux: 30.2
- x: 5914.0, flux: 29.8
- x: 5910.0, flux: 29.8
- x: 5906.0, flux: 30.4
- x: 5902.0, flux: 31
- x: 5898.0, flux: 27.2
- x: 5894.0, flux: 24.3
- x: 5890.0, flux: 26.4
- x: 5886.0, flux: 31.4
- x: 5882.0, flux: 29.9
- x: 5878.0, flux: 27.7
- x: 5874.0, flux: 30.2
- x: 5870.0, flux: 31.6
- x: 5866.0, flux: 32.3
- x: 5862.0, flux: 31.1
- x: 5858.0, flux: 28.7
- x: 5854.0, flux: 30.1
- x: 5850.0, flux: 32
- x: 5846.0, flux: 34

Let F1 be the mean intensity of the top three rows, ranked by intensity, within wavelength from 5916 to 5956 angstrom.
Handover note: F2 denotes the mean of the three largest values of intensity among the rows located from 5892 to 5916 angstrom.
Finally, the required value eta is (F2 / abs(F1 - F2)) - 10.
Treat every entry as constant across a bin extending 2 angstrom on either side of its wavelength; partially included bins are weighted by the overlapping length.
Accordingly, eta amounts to 0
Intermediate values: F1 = 33.3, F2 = 30.4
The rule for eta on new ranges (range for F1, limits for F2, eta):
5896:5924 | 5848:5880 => 12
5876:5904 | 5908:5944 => 3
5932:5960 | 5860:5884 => 9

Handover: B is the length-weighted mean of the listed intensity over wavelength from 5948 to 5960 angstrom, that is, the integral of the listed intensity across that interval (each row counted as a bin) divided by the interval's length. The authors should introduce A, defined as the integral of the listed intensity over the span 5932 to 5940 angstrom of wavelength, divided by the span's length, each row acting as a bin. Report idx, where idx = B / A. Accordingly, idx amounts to 0.88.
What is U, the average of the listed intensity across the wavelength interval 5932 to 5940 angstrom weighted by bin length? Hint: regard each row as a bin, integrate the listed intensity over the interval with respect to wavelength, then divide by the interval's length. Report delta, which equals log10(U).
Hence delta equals 1.52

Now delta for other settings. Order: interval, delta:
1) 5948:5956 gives 1.47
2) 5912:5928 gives 1.48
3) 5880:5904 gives 1.45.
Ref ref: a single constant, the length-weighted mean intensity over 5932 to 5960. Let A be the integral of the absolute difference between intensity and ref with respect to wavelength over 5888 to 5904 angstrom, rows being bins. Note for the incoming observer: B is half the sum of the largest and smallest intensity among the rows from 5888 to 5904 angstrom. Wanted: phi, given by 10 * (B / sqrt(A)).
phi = 34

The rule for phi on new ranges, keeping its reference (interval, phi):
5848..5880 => 46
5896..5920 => 47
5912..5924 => 74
